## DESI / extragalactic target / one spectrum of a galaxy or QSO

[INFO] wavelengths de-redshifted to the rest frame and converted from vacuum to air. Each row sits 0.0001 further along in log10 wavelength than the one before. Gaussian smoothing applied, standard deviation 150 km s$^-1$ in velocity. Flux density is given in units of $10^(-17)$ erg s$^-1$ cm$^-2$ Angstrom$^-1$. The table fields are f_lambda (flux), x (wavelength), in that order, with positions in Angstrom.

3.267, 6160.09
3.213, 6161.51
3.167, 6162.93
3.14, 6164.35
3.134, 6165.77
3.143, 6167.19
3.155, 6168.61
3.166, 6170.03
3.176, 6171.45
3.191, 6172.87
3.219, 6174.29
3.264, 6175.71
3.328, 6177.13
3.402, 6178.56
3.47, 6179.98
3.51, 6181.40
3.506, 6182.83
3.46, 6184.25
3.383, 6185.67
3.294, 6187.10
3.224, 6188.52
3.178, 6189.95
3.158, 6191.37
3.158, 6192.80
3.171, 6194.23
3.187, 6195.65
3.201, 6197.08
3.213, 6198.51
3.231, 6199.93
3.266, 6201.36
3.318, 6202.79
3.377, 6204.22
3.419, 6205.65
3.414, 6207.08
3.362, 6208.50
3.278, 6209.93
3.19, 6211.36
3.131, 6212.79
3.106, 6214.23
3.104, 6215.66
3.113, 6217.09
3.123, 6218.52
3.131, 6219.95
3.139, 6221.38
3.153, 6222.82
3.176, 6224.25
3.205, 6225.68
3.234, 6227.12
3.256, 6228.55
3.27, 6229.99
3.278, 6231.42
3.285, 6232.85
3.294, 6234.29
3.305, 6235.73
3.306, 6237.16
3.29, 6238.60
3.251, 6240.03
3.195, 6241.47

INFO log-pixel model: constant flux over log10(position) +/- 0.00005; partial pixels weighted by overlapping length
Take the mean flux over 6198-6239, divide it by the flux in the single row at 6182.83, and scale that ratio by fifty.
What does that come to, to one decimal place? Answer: 46.2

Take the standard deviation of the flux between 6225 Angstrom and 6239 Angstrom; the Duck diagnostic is 0.03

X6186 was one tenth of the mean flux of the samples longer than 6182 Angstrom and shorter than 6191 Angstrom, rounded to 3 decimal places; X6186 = 0.334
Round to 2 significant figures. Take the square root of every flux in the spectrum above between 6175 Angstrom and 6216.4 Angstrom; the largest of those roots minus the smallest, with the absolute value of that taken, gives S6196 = 0.11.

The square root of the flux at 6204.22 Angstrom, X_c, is 1.84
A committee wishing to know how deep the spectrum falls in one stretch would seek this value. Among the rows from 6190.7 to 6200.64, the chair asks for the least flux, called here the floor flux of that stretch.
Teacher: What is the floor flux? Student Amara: 3.158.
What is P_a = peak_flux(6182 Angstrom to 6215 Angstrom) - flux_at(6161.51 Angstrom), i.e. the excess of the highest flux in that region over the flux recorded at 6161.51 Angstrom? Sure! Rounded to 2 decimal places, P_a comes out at 0.29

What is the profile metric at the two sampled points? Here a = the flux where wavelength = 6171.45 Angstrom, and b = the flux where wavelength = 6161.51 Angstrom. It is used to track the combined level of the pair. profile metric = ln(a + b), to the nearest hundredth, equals 1.85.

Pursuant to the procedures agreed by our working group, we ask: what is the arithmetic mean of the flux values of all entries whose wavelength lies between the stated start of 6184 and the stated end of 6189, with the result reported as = 3.34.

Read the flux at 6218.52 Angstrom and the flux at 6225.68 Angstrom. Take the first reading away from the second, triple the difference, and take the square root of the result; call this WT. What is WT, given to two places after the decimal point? 0.50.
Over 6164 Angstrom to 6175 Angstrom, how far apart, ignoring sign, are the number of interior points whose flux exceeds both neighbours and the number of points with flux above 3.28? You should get 0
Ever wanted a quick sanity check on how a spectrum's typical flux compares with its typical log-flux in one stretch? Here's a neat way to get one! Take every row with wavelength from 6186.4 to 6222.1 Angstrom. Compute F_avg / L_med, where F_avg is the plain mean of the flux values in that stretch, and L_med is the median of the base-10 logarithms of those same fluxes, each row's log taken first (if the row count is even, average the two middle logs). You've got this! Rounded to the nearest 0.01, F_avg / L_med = 6.39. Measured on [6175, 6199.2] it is 6.42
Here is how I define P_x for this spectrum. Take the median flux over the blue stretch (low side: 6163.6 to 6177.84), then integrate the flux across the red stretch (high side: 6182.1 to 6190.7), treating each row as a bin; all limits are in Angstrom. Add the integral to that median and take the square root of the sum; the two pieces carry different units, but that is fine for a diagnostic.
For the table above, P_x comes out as 5.6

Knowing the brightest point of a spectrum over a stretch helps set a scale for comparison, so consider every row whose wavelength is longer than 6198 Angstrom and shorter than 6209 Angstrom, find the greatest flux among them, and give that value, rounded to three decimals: 3.419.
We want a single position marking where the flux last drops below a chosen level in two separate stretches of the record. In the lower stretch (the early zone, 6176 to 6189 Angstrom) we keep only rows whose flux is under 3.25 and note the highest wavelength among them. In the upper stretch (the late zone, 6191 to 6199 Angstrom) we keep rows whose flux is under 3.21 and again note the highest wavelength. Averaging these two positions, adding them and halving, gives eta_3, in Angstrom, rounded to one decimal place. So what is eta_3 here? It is 6192.8 Angstrom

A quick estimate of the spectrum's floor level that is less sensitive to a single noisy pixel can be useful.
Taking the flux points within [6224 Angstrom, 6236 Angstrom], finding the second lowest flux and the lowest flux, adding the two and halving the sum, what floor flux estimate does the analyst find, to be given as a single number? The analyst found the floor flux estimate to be 3.19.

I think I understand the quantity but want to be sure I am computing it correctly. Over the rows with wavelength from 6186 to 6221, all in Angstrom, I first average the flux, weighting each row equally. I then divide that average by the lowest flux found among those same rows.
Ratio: 1.04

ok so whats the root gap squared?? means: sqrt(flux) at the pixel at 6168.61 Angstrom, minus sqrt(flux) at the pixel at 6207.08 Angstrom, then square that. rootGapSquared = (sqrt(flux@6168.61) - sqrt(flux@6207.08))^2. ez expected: 0.0051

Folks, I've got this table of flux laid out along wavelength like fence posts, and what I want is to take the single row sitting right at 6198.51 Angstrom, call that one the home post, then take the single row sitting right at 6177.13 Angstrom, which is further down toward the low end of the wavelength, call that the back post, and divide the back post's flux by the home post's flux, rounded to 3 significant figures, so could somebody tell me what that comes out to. 1.04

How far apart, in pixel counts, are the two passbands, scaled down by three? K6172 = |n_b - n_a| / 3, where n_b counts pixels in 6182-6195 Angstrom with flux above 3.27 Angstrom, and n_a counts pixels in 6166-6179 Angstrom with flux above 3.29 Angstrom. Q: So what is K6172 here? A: 0.7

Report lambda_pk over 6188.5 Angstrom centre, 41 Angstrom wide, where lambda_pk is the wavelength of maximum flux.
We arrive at 6181.40 Angstrom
